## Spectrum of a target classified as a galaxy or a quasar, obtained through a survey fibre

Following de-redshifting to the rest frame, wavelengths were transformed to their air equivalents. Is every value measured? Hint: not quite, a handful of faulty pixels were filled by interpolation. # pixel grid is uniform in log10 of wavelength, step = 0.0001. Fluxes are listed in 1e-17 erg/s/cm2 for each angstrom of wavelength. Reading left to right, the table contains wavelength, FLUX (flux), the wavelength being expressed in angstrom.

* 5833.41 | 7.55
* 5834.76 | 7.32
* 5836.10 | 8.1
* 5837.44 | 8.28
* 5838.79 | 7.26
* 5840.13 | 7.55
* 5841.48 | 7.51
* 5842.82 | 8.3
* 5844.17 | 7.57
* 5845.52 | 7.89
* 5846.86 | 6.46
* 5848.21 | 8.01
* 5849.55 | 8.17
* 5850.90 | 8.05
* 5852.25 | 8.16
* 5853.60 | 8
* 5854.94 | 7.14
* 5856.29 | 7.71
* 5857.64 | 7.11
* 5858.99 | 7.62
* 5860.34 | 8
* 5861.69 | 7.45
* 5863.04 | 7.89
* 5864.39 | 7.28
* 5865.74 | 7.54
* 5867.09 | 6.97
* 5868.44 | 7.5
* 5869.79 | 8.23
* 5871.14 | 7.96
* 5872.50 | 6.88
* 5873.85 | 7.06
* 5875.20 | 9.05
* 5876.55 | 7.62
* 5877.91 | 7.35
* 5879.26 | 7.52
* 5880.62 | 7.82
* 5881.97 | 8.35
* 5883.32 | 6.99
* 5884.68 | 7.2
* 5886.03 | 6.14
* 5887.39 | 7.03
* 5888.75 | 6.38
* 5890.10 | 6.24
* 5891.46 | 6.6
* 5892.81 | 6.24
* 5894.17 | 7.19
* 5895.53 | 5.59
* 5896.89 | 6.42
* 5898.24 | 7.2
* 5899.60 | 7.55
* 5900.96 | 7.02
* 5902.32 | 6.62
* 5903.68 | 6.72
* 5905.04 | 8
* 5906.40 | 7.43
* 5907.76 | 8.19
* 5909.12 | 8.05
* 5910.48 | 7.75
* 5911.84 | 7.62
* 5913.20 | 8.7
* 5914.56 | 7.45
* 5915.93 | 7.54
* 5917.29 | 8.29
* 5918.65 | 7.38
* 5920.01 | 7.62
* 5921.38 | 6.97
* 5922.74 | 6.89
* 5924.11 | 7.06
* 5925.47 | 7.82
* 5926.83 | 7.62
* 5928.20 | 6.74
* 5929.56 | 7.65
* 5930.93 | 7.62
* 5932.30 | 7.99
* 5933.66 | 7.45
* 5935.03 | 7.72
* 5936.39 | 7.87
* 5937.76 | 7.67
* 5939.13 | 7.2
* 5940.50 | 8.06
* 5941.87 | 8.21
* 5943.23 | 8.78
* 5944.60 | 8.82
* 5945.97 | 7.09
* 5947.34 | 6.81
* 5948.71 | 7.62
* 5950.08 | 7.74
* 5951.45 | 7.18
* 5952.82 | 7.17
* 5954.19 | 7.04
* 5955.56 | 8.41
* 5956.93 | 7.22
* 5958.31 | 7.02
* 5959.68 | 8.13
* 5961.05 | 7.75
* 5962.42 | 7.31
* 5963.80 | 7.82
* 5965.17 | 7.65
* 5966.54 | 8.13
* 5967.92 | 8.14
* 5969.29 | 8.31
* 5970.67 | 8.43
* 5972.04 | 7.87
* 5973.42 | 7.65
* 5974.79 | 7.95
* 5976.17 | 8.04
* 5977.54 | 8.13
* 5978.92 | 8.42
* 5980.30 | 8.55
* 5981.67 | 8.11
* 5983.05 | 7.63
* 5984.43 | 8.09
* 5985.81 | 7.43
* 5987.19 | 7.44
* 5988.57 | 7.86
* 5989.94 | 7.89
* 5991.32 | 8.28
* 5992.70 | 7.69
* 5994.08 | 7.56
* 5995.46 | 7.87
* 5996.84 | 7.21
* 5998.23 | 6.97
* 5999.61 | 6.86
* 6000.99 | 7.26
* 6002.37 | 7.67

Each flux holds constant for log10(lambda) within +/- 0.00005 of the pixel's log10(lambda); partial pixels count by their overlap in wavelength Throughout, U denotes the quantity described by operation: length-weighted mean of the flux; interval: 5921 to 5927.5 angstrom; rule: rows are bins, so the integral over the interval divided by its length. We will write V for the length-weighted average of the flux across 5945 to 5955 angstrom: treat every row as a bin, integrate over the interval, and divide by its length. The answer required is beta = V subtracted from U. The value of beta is 0.0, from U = 7.3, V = 7.3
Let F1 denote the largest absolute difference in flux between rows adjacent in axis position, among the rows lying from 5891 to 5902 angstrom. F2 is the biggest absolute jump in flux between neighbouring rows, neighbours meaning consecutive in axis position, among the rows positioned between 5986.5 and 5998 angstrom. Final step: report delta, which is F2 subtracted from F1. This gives 0.9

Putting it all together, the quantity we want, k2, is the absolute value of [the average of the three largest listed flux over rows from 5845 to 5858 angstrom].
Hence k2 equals 8.13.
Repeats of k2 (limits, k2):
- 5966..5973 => 8.29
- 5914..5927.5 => 7.91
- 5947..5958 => 7.92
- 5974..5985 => 8.37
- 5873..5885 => 8.41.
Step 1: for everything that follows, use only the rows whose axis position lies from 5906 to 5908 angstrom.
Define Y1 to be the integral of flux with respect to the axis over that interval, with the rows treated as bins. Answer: 16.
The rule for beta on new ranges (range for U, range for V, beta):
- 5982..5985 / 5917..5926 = 0.5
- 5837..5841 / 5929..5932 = 0.0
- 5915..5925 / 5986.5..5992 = -0.5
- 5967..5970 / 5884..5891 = 1.6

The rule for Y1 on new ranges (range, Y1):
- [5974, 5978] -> 32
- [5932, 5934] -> 15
